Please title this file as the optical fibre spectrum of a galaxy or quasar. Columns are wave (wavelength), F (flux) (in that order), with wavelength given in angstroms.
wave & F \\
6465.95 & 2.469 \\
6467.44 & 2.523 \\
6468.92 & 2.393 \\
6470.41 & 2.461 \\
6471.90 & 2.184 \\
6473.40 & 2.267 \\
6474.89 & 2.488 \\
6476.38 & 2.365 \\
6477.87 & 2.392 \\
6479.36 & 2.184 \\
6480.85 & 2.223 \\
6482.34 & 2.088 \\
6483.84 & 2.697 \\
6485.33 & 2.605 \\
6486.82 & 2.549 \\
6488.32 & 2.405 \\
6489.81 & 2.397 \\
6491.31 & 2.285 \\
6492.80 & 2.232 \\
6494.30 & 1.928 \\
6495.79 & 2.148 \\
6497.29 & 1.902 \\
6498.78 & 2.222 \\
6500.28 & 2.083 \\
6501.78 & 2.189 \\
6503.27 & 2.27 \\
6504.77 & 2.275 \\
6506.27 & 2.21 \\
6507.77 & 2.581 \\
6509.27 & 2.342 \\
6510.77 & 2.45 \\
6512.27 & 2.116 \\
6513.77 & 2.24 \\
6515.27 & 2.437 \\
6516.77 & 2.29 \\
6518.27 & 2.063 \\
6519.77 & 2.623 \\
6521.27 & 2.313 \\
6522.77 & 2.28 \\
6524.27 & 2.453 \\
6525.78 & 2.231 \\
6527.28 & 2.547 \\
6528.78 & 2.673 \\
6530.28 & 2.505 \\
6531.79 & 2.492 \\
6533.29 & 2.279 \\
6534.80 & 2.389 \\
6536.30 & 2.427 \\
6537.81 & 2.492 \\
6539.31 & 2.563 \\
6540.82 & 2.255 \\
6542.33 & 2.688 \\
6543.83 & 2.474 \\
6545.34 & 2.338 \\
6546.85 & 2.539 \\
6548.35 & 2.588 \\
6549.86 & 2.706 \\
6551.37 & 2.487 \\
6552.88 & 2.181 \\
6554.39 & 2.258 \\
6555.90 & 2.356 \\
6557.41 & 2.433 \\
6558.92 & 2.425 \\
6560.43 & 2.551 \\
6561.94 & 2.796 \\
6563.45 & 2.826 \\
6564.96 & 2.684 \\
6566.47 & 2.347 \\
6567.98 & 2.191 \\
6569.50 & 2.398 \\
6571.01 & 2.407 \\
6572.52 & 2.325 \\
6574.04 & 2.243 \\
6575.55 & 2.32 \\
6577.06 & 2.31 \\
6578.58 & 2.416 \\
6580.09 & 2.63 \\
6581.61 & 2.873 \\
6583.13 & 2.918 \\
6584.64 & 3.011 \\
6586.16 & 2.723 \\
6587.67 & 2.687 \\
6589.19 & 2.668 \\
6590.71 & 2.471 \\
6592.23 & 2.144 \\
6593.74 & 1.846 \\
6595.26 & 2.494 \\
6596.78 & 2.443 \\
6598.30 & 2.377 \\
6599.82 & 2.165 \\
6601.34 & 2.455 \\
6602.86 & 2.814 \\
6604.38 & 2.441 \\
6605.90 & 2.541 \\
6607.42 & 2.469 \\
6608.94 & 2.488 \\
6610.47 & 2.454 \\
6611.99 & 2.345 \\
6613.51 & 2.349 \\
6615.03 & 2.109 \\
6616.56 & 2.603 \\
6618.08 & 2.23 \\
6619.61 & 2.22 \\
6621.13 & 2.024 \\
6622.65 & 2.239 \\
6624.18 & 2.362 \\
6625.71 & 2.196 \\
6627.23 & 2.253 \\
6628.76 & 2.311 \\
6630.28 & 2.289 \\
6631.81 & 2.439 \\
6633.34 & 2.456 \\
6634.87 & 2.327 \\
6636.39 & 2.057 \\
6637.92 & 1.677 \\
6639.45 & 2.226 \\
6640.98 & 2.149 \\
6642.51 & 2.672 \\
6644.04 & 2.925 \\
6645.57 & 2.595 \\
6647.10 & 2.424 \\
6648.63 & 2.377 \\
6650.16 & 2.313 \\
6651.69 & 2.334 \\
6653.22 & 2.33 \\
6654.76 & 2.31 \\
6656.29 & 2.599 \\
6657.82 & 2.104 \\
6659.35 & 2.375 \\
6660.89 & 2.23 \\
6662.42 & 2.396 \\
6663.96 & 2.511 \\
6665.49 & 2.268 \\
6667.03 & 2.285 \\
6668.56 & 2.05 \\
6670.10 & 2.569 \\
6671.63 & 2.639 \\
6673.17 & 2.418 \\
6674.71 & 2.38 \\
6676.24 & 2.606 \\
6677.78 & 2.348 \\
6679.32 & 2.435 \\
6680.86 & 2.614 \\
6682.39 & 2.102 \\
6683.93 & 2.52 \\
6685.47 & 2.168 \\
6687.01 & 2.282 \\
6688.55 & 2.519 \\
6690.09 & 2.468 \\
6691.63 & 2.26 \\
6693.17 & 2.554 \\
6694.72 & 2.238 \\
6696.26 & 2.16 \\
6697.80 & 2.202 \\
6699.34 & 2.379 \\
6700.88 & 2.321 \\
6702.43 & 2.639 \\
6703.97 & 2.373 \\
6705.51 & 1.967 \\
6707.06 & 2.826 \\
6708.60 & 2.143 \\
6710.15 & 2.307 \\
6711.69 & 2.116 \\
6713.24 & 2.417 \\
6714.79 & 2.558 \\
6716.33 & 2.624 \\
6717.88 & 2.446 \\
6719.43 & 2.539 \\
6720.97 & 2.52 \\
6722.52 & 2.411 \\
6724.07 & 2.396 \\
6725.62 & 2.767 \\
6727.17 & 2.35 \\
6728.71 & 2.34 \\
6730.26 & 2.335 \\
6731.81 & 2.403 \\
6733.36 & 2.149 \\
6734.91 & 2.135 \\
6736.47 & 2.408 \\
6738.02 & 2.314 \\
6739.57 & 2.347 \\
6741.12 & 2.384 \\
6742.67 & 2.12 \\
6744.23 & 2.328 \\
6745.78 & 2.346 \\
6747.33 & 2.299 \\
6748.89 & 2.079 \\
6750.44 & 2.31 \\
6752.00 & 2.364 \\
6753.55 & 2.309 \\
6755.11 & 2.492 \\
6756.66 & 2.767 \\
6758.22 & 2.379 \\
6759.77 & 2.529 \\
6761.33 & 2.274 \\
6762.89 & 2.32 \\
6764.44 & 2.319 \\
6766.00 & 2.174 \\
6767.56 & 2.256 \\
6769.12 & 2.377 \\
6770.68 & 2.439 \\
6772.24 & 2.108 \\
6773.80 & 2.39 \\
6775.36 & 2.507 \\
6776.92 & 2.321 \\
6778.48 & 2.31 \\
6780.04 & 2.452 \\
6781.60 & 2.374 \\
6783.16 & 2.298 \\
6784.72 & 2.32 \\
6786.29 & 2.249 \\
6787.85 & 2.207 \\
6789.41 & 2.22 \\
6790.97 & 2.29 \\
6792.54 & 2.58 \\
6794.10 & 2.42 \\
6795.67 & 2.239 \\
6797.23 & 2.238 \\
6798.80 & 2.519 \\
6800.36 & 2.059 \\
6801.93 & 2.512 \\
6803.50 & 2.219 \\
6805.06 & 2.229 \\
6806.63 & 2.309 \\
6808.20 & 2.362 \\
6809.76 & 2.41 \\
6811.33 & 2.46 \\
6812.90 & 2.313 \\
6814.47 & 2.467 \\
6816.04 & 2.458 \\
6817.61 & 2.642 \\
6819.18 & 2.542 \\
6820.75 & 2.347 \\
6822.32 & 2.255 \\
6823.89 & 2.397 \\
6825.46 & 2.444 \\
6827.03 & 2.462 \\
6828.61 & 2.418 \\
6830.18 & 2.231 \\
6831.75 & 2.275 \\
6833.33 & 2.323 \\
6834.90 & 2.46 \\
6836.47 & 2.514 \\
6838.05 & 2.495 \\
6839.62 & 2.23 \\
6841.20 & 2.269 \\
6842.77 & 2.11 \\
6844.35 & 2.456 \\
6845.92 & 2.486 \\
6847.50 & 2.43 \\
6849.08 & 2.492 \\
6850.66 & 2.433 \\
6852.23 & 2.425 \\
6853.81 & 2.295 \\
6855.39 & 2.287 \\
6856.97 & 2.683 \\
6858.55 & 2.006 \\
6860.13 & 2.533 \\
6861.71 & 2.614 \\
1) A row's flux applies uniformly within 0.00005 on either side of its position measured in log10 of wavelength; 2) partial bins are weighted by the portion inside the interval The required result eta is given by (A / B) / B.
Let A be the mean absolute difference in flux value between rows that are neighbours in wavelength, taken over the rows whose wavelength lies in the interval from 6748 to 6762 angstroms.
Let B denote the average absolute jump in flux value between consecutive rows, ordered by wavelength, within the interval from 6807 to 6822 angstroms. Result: 16.2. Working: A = 0.20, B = 0.11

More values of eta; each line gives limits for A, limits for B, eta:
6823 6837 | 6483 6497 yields 4.7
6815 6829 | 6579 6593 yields 4.2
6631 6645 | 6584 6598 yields 5.1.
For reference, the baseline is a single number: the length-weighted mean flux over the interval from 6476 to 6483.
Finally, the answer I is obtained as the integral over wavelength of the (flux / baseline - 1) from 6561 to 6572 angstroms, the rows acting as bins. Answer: 1.3 angstroms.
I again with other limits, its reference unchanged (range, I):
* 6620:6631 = -0.1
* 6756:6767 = 0.7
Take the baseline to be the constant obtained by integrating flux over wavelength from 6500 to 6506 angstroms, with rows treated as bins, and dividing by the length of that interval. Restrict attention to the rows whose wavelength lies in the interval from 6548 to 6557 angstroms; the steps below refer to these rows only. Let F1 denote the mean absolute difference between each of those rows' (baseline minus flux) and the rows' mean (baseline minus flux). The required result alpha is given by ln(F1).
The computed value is -1.8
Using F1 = 0.164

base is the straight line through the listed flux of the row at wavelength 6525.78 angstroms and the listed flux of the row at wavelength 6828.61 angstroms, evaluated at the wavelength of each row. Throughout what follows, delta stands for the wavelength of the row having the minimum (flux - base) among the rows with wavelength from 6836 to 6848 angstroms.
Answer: 6842.77 angstroms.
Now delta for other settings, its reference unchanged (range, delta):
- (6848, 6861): 6858.55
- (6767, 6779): 6772.24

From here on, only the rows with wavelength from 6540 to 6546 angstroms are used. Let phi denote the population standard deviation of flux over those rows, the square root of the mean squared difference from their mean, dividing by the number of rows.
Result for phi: 0.16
